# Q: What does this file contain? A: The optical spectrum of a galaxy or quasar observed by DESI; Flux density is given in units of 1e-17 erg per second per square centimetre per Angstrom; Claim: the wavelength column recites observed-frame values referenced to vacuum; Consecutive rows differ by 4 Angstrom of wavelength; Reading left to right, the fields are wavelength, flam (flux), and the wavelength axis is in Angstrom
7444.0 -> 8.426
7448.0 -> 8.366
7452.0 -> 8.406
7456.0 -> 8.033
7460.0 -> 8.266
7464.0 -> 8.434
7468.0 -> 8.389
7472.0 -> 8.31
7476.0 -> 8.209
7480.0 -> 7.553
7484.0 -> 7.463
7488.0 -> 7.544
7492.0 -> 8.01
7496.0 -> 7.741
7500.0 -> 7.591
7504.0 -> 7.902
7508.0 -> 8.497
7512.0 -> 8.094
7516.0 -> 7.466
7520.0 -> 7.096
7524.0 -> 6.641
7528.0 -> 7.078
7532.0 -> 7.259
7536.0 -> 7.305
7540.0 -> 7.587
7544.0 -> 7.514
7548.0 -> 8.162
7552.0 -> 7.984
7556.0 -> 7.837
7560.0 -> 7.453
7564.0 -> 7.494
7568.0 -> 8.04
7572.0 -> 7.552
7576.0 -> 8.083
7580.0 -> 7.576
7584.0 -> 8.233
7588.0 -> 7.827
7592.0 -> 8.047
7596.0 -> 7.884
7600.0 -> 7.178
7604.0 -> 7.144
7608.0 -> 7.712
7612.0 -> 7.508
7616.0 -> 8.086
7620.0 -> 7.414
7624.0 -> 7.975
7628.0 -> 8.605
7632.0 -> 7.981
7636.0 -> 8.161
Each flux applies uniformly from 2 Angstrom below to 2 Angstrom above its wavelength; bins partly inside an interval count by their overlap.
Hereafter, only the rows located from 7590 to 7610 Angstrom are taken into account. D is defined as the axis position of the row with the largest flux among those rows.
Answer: 7592.0 Angstrom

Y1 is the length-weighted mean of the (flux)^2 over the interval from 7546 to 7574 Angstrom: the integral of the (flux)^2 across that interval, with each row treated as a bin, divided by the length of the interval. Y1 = 61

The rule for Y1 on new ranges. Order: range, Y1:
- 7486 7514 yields 63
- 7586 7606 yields 58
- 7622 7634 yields 67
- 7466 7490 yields 63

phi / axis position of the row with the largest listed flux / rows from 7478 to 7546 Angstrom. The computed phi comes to 7508.0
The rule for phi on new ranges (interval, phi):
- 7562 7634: 7628.0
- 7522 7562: 7548.0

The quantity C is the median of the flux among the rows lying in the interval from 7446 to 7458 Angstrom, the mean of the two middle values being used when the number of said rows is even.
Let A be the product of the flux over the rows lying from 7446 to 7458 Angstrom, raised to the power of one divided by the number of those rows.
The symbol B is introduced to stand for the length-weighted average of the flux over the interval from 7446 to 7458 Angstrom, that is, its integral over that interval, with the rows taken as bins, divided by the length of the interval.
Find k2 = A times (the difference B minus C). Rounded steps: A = 8.27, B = 8.3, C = 8.4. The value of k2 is -0.8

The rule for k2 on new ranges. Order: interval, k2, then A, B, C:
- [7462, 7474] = -0.1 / 8.38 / 8.4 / 8.4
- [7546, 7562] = -0.4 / 7.85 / 7.9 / 7.9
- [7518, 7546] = -0.3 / 7.21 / 7.2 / 7.3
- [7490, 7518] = 0.0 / 7.89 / 7.9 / 7.9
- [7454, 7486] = -1.3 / 8.07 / 8.1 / 8.2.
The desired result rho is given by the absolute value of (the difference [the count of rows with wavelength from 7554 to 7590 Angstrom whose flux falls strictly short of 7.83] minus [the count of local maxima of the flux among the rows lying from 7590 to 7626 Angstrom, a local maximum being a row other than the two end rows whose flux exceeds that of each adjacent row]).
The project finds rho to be 3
